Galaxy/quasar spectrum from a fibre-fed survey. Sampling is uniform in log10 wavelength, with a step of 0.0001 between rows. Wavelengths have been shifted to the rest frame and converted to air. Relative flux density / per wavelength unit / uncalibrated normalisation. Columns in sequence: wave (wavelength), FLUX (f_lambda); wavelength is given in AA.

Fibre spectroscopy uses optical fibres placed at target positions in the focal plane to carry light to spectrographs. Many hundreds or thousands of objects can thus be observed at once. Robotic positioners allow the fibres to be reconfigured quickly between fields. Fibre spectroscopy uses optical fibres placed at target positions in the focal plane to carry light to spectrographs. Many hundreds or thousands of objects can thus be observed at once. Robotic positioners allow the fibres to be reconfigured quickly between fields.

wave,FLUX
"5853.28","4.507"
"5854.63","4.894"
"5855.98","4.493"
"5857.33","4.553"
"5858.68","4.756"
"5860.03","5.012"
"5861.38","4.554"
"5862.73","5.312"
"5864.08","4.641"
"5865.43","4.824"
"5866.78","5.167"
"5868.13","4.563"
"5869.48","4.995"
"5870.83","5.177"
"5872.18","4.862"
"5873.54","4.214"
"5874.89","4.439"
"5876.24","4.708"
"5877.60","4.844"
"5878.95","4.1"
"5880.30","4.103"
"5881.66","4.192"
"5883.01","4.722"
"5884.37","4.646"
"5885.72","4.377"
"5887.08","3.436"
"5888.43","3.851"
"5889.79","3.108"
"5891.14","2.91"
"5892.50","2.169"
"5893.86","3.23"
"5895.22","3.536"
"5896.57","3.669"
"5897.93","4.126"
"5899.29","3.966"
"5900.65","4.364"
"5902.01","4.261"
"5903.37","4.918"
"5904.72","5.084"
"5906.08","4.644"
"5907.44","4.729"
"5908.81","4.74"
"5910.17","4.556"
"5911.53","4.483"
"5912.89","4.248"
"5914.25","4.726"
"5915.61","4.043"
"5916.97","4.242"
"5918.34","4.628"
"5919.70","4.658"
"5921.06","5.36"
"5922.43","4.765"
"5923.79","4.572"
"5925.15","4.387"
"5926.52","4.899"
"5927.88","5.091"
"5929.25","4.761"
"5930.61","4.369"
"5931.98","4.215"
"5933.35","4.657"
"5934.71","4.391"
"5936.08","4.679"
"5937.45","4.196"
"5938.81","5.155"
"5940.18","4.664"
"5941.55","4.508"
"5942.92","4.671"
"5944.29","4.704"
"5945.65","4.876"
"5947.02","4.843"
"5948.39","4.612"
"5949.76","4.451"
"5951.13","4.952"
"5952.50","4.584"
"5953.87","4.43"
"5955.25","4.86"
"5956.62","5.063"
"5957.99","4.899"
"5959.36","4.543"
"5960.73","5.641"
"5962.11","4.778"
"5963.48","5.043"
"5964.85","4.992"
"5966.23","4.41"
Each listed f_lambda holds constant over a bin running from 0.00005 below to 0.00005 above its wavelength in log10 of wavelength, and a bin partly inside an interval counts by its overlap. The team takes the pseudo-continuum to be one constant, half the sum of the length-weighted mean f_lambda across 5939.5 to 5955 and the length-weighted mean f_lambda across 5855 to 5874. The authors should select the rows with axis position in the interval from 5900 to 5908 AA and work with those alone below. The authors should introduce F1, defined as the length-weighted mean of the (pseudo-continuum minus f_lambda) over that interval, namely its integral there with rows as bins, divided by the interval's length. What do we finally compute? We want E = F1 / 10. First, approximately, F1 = 0.07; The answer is 0.007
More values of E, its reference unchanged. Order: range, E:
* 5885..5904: 0.103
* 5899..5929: 0.012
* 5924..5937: 0.014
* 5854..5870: -0.008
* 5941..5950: 0.005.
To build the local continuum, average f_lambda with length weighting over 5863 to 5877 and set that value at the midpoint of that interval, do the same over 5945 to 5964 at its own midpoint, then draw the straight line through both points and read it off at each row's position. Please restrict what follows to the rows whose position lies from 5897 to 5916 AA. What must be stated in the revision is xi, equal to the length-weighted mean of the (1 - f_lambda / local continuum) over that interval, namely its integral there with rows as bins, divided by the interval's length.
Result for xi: 0.064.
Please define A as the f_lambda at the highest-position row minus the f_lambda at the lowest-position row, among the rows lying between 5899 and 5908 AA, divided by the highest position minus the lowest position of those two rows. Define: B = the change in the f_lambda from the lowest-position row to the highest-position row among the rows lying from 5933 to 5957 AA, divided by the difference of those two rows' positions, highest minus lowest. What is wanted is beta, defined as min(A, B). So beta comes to 0.017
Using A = 0.09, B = 0.02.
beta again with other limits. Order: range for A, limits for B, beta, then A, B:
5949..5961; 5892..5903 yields 0.108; 0.11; 0.22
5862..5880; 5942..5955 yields -0.075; -0.07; -0.02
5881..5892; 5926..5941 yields -0.135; -0.14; -0.02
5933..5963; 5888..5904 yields 0.004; 0.00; 0.07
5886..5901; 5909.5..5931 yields -0.009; 0.07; -0.01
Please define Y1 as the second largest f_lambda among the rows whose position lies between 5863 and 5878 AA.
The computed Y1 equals 5.167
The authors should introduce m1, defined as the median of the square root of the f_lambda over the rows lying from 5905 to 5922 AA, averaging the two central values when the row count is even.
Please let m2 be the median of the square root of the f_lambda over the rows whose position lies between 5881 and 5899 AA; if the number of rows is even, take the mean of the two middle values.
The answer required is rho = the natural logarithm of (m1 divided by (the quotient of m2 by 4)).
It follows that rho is 1.50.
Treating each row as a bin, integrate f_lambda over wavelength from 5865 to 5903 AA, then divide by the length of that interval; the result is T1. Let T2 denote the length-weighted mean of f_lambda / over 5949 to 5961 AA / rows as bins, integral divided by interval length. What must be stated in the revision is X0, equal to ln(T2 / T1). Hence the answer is 0.14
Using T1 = 4.2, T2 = 4.80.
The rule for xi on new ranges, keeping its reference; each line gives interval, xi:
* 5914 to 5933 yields 0.038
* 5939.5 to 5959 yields 0.021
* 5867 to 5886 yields 0.040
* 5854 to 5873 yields -0.014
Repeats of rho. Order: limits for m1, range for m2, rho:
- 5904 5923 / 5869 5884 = 1.38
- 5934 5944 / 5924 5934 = 1.39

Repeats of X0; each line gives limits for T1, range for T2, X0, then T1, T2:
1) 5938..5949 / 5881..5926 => -0.12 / 4.8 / 4.23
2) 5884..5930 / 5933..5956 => 0.09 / 4.3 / 4.66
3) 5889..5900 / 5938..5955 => 0.34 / 3.3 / 4.70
